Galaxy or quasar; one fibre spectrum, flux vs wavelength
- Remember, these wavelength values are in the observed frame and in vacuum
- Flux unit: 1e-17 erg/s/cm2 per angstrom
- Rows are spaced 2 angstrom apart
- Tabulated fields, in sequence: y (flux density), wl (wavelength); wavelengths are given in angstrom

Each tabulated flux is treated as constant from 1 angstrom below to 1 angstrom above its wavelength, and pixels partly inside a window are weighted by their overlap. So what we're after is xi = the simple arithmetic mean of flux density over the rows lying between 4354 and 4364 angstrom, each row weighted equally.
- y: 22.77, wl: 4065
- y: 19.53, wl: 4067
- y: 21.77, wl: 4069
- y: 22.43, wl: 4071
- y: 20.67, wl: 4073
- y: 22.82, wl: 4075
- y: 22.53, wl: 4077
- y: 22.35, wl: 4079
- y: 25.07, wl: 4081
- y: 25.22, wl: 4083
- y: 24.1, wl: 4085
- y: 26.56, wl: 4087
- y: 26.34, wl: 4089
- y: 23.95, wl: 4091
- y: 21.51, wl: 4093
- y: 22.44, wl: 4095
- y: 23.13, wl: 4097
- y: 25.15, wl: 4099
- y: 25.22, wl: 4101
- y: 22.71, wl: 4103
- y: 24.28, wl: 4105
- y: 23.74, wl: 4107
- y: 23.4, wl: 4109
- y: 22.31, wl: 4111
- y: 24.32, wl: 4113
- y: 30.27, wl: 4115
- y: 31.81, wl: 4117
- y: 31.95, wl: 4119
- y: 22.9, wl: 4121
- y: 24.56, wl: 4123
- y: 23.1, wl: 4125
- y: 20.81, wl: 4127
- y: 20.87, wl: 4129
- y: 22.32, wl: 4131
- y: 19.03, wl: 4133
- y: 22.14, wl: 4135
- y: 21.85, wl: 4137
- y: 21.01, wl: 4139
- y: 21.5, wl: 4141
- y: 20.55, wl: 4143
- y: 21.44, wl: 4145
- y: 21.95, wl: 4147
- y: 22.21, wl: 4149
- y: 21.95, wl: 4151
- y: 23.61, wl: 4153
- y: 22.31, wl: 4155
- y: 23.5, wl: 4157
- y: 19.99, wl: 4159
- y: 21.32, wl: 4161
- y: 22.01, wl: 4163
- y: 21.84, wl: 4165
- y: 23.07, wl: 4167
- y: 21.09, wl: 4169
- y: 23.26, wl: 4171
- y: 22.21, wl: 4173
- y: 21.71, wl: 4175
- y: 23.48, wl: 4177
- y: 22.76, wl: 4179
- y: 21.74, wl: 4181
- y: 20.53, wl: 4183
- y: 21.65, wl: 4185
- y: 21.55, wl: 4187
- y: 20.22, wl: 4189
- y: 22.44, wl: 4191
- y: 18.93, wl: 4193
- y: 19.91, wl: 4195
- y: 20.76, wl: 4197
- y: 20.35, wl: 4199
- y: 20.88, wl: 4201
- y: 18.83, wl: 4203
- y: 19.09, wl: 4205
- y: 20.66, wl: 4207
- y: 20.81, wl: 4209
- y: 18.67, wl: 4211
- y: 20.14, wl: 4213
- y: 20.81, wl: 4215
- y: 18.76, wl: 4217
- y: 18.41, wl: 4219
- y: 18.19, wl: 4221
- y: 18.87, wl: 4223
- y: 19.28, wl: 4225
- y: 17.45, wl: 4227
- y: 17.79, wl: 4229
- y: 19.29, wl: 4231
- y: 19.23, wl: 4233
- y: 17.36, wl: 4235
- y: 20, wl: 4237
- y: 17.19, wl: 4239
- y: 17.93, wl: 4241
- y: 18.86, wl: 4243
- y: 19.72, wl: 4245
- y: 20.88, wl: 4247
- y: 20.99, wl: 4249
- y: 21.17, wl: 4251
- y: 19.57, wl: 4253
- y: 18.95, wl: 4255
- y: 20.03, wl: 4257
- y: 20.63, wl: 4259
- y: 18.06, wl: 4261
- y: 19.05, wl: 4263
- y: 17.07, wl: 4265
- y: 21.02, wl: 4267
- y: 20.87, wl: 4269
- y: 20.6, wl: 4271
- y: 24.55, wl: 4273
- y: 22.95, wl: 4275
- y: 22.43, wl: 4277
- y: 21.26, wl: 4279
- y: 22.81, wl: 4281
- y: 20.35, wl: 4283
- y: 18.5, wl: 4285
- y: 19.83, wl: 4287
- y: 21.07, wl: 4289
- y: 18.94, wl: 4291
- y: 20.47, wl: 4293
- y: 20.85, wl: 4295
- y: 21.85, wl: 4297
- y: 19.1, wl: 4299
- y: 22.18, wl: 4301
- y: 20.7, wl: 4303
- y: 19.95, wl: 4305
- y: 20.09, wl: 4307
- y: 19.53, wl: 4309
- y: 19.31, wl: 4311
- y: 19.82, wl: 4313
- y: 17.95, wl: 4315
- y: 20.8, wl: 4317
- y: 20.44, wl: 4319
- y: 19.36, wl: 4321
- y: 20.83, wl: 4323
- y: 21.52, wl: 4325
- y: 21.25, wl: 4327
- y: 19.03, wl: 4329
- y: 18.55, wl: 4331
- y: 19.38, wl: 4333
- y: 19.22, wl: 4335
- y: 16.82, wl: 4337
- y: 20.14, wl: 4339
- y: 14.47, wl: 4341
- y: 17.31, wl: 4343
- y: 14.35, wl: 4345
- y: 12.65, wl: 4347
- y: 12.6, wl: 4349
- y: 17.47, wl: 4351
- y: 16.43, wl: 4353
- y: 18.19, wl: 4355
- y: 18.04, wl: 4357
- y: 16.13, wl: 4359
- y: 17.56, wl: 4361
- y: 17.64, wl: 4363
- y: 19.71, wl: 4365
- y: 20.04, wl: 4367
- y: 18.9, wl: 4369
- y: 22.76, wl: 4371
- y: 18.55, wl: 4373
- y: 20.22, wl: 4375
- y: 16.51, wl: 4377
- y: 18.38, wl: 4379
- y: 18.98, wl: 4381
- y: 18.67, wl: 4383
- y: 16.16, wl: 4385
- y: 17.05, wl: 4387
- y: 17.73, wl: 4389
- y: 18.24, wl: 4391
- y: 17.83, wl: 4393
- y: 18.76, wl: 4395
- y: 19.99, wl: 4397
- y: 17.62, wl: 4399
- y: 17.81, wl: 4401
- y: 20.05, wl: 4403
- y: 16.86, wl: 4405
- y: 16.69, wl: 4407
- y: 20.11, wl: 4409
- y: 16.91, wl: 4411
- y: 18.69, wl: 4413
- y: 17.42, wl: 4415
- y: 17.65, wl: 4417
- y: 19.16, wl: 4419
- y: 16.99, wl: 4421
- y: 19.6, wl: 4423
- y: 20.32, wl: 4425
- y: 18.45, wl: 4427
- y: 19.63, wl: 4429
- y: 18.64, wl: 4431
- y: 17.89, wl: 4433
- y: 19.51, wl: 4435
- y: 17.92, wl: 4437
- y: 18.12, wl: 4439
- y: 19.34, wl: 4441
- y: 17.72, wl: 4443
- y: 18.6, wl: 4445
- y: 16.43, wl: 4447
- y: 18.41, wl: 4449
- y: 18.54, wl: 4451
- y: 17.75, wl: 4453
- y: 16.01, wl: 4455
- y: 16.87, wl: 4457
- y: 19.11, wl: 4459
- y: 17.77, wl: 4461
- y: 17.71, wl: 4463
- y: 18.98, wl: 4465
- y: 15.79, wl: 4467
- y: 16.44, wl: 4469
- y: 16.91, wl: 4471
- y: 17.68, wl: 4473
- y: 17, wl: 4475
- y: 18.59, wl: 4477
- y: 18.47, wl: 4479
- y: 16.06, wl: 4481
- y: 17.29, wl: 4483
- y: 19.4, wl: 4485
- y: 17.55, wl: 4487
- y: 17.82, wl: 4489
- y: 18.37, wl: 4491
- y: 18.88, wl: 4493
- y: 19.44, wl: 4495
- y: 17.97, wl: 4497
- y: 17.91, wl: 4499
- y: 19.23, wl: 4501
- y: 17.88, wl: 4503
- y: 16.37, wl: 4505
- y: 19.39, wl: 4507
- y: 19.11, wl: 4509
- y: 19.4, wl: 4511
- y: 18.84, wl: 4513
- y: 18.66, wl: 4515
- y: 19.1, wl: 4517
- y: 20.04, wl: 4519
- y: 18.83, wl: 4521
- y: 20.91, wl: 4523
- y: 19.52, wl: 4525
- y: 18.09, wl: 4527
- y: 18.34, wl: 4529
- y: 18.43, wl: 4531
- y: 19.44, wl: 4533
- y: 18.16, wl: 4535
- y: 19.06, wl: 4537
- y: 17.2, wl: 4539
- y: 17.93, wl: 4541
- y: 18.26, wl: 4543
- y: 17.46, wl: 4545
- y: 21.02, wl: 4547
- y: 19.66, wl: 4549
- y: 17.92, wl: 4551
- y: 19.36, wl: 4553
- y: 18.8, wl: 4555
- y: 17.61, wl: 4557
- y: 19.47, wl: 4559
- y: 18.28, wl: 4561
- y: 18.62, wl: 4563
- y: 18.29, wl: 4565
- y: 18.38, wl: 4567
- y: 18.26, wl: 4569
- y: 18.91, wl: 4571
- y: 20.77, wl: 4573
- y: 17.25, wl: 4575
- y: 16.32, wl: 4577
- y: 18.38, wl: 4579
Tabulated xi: 17.5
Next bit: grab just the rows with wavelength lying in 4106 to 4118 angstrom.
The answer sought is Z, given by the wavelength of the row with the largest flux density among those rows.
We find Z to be 4117 angstrom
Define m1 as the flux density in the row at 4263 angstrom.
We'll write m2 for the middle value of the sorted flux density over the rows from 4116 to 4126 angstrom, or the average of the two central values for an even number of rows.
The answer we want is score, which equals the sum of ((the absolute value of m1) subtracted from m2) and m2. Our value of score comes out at 30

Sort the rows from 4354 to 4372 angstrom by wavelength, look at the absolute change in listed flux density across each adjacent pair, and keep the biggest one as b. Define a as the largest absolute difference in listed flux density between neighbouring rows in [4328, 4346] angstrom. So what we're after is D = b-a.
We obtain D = -1.8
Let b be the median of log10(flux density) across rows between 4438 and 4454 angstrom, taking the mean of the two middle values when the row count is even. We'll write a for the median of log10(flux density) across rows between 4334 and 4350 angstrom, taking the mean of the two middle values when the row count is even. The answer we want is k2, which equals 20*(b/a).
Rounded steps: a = 1.19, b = 1.26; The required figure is 21.1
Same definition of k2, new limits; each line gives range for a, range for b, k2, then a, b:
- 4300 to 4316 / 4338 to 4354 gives 18.3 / 1.30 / 1.19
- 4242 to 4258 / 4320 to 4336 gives 19.8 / 1.30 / 1.29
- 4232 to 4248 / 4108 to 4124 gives 21.7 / 1.28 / 1.39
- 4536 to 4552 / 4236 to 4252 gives 20.6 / 1.26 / 1.30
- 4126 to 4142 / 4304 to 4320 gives 19.6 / 1.33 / 1.30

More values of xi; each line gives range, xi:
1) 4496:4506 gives 17.9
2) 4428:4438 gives 18.7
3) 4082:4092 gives 25.2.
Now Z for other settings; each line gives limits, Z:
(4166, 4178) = 4177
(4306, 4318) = 4317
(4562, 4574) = 4573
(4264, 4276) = 4273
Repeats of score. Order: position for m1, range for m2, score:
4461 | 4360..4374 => 20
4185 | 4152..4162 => 23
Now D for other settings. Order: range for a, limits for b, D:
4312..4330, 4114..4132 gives 6.2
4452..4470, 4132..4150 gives -0.1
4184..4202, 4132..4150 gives -0.4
